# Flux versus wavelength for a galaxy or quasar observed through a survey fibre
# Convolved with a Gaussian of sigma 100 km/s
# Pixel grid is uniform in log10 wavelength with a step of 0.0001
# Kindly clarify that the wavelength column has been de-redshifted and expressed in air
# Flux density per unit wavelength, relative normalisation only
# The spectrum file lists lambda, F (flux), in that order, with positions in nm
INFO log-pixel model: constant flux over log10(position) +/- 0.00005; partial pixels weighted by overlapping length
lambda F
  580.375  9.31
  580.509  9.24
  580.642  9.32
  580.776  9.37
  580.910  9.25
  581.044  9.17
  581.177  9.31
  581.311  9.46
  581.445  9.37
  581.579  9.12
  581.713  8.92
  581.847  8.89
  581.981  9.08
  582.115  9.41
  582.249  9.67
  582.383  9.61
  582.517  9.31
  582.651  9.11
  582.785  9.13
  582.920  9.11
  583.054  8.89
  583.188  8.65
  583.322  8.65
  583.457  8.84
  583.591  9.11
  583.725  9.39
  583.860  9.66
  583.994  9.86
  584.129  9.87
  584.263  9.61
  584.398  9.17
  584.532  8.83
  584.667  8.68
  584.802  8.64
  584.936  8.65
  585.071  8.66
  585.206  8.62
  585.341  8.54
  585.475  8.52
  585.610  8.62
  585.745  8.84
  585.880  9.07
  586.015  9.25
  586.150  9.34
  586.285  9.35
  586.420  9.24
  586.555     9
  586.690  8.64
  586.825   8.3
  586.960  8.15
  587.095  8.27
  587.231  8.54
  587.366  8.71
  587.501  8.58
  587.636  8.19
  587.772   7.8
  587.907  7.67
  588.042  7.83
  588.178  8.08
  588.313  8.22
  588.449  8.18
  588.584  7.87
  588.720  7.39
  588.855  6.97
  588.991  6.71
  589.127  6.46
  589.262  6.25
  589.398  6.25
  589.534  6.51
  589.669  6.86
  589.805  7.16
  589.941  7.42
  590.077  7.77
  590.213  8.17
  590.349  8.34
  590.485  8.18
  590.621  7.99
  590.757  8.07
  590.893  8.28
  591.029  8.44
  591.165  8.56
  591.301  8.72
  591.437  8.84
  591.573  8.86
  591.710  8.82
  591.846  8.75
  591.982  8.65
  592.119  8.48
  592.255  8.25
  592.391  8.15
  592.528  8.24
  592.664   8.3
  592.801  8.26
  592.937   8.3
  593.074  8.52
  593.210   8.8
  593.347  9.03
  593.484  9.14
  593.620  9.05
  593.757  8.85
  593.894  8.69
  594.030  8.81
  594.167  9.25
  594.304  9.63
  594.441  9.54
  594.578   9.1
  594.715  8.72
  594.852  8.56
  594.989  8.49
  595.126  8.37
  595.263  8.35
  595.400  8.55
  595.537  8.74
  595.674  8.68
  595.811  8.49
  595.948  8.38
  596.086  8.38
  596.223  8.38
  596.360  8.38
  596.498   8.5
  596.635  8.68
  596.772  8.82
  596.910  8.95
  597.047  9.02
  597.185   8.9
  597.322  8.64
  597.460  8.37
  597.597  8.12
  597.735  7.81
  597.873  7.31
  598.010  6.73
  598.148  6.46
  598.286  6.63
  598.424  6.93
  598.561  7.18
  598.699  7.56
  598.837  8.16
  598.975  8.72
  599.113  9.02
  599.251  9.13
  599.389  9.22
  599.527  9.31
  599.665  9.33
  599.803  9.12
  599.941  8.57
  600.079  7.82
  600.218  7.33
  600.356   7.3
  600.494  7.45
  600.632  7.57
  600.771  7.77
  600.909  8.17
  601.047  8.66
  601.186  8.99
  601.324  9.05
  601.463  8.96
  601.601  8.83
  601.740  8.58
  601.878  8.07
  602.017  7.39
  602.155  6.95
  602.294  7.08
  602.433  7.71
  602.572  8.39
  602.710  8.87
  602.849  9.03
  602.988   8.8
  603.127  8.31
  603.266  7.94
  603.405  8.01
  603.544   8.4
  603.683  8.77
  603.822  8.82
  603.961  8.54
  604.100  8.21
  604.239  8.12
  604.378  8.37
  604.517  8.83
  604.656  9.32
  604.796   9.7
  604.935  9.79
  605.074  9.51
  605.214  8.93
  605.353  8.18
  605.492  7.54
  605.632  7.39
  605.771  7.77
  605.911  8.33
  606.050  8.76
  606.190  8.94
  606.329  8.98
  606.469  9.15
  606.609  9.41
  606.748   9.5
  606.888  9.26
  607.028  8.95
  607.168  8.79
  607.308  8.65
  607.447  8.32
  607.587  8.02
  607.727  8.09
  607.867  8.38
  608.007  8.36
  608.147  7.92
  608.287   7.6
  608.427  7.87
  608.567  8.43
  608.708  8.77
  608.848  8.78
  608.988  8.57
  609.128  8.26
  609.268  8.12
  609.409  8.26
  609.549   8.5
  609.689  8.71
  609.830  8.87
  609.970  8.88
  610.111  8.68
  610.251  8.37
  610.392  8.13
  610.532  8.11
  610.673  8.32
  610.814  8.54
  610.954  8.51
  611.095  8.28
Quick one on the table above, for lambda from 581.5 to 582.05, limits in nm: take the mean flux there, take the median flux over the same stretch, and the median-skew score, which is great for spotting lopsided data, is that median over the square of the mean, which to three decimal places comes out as 0.111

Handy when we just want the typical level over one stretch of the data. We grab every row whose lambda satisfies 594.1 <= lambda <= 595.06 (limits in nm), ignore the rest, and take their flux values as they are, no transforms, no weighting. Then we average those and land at 9.0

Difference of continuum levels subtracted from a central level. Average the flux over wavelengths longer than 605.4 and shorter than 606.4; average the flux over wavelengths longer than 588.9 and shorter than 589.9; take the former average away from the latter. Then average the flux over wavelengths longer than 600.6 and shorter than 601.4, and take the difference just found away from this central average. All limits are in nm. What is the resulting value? 10.0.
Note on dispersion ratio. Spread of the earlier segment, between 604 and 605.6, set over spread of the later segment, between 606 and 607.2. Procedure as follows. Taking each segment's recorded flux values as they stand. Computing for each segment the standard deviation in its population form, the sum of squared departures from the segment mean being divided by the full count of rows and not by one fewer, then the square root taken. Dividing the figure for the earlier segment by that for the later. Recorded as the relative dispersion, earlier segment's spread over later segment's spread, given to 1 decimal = 2.9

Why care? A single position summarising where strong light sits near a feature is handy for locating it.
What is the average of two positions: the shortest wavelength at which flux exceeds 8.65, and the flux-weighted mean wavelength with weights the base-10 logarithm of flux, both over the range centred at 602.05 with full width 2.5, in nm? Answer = 601.56 nm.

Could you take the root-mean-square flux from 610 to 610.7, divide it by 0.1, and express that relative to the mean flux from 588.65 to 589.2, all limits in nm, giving 12.1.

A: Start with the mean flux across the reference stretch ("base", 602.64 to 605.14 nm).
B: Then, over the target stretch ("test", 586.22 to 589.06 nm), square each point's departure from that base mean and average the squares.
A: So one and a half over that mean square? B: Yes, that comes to 2.0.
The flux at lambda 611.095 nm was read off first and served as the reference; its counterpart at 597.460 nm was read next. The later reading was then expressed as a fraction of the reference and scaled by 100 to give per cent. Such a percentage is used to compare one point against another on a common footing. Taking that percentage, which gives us 101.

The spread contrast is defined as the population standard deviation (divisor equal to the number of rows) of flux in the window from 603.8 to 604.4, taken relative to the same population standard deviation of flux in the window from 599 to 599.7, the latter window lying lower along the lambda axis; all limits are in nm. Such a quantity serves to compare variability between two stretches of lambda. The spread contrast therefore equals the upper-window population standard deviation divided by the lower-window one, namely 2.2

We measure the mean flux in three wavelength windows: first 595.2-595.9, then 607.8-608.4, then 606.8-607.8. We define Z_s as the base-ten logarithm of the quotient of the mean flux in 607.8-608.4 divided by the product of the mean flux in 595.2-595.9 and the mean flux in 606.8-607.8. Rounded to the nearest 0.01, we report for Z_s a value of -0.96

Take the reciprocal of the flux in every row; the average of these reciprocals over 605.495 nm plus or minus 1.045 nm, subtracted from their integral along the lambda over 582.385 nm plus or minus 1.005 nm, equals 0.105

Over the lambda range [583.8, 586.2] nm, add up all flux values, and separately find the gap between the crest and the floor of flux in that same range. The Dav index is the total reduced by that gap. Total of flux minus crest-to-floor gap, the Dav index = 161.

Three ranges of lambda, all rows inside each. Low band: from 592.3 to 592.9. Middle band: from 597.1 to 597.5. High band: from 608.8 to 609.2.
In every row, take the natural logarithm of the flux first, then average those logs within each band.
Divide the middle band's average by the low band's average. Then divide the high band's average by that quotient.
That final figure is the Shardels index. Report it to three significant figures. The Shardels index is 2.10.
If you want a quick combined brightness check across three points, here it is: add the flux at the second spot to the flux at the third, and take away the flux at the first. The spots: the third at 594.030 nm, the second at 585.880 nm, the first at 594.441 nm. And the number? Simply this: 8.3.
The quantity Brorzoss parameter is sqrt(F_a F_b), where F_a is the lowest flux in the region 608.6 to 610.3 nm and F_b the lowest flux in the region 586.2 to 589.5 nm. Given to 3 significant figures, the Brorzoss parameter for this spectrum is 7.12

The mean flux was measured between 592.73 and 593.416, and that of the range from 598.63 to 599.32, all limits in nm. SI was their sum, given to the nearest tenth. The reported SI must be 17.1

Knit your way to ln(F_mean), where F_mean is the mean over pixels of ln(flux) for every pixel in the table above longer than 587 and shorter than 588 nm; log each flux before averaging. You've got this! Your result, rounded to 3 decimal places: 0.746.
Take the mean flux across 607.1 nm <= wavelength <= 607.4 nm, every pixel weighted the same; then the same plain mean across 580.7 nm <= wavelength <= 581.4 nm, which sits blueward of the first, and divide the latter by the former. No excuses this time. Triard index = 1.07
